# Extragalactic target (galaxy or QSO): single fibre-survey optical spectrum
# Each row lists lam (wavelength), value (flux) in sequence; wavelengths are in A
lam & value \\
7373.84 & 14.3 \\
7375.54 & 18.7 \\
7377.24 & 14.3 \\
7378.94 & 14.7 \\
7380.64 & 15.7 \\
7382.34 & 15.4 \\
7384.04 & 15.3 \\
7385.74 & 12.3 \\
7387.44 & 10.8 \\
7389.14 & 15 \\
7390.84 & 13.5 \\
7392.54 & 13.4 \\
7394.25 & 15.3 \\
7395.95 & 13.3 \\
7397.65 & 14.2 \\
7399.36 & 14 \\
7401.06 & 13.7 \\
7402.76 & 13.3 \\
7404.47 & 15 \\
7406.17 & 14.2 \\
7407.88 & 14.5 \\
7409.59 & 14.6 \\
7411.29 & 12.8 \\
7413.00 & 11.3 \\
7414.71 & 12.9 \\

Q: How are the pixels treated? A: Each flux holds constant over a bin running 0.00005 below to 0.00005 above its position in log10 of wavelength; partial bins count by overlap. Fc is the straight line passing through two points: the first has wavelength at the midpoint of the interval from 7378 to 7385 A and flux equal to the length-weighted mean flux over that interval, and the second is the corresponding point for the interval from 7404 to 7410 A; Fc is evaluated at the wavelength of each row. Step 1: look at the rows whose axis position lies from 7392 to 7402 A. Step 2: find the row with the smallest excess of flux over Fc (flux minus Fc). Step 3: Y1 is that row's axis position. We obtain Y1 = 7395.95 A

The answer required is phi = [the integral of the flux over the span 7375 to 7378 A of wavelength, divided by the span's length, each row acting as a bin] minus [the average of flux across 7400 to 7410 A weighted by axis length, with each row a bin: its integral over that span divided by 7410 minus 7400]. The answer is 2.14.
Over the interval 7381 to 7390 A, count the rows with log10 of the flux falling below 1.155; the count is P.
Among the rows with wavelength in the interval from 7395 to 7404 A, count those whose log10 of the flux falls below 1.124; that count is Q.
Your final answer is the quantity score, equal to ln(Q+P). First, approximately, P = 2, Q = 2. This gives 1.4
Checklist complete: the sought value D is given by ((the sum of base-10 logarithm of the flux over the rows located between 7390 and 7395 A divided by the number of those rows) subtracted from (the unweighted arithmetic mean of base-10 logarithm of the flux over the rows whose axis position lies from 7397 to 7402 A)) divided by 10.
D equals 0.000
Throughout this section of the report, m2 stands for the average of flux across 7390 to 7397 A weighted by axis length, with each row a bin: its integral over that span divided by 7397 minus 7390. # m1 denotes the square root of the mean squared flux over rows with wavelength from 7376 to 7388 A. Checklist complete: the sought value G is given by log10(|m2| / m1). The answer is -0.009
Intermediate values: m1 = 14.2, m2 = 13.9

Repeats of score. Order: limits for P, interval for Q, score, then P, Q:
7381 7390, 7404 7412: 1.1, 2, 1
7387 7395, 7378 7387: 1.4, 3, 1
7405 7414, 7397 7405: 1.4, 3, 1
